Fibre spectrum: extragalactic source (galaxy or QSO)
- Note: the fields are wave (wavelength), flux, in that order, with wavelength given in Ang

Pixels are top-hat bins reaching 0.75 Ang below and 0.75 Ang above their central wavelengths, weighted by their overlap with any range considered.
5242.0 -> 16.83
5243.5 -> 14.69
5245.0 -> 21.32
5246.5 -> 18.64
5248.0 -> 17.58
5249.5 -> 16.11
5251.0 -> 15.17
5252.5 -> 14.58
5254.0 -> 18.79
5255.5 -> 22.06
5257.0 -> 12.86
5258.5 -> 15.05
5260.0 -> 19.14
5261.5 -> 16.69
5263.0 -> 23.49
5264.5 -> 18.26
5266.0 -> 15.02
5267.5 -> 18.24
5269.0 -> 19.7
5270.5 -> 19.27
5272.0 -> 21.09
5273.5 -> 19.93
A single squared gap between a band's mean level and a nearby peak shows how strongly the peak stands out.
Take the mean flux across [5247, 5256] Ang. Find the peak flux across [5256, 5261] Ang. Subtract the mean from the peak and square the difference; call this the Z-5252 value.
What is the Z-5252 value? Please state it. 3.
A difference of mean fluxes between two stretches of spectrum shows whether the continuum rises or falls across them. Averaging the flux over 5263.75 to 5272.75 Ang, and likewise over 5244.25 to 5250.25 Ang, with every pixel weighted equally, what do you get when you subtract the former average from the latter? 0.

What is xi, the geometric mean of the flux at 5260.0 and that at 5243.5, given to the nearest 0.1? 16.8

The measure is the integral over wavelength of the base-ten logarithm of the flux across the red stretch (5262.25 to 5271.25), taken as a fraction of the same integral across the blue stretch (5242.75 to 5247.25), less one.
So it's 1.0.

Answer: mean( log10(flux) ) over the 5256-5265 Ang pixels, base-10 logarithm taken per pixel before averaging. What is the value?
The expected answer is 1.24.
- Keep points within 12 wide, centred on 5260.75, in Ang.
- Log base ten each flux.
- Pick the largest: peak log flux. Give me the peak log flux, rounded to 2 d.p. 1.37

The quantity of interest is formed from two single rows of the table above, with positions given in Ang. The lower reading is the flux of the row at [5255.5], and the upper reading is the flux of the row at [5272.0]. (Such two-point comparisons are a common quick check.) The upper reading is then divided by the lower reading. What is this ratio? 0.96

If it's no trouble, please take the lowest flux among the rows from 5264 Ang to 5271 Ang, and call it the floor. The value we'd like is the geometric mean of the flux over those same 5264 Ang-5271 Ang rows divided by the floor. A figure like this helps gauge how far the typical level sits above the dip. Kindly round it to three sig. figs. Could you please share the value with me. 1.20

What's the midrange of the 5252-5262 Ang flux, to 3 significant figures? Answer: 17.5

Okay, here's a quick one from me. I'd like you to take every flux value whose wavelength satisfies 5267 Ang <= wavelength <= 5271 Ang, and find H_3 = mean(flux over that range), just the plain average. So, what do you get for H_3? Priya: 19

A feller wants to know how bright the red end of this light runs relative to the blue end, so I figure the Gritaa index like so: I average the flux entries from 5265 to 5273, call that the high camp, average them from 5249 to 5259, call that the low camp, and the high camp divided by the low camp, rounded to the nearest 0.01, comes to 1.14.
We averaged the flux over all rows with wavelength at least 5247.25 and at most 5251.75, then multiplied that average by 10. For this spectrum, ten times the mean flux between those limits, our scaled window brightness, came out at 163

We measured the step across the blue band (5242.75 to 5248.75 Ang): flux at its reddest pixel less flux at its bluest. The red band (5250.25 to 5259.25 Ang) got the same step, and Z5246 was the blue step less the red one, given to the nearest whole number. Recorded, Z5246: 3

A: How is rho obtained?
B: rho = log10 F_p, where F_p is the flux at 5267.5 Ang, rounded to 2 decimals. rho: 1.26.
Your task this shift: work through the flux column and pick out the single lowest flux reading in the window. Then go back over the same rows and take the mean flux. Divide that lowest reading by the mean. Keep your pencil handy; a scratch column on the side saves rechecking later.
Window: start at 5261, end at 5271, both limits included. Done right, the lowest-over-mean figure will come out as 0.80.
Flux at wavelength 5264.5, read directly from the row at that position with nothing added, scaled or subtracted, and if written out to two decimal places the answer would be 18.26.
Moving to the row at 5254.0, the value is 18.79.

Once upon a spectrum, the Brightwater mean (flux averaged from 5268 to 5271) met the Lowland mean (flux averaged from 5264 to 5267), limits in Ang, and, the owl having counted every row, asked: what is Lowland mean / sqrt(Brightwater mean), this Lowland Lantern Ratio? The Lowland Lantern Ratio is 3.8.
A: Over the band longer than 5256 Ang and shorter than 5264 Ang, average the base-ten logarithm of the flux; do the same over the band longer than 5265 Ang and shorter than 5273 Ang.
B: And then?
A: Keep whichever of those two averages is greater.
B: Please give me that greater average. 1.27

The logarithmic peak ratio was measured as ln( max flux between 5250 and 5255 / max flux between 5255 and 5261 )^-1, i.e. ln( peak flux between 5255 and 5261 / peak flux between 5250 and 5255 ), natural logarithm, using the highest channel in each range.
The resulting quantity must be 0.2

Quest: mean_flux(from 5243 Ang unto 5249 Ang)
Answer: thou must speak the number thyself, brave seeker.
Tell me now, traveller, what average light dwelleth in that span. 18.1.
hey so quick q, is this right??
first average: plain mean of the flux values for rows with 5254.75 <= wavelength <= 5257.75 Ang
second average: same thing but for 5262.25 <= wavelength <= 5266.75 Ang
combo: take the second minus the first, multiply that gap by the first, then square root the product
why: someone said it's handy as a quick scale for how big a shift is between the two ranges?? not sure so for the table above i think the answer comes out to 5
